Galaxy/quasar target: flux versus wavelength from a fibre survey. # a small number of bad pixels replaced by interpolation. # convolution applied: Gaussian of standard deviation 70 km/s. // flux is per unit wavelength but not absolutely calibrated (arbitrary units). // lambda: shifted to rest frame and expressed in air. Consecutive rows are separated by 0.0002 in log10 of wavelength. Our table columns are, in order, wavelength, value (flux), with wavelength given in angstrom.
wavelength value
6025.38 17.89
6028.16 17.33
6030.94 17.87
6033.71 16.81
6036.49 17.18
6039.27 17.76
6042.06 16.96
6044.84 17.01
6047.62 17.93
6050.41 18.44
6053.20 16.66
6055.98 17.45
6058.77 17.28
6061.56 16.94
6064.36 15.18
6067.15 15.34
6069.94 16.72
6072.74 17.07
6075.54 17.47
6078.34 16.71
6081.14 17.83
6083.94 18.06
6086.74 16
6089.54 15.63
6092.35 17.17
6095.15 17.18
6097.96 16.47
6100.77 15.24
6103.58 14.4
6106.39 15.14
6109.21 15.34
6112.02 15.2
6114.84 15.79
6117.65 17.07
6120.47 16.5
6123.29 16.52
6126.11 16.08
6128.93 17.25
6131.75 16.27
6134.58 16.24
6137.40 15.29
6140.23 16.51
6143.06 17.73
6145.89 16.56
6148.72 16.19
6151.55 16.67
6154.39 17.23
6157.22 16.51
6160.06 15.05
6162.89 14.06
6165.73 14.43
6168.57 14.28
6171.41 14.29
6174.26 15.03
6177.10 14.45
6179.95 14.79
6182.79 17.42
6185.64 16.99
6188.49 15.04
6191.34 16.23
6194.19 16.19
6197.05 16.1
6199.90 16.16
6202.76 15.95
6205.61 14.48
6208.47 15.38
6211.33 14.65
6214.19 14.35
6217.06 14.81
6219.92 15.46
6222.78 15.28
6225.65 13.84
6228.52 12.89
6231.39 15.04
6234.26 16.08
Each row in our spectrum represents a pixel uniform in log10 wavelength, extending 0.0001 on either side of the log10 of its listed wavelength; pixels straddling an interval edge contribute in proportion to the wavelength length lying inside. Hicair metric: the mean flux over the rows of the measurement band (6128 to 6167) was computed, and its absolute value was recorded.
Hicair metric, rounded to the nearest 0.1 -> 16.1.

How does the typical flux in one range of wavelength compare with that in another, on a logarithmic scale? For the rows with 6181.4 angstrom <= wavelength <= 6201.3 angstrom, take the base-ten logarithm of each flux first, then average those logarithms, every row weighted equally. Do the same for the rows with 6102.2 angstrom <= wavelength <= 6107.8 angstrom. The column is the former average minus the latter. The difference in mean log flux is 0.04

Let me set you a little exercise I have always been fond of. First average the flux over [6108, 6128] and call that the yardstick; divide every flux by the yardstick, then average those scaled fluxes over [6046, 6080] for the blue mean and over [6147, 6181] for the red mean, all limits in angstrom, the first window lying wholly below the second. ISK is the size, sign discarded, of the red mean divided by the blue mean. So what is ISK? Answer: 0.901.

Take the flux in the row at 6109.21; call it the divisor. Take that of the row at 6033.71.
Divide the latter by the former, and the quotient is 1.096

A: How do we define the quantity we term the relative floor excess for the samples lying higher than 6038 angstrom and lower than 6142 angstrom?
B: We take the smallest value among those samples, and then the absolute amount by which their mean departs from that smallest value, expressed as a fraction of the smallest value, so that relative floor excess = 0.15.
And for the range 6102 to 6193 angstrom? 0.13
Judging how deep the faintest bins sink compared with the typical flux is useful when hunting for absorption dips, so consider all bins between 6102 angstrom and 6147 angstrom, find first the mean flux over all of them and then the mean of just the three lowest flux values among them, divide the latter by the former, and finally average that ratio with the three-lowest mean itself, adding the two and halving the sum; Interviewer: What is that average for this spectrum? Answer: 7.9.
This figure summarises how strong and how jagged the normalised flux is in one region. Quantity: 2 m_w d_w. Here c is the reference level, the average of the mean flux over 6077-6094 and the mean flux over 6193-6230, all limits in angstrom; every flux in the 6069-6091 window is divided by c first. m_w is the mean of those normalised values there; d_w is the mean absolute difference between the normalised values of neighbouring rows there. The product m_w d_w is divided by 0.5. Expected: 0.100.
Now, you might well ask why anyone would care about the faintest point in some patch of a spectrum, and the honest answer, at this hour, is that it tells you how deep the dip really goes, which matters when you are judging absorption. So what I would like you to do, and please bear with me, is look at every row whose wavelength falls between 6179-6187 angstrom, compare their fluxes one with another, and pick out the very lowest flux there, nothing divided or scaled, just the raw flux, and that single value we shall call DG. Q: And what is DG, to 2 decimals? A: 14.79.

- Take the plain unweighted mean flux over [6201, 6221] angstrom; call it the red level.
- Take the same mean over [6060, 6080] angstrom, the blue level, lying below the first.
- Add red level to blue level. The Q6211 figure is 31.5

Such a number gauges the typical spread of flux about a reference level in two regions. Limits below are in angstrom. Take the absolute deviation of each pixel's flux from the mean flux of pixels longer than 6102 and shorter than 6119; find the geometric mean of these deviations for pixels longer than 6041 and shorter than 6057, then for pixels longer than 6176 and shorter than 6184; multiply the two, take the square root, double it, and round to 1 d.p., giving 2.9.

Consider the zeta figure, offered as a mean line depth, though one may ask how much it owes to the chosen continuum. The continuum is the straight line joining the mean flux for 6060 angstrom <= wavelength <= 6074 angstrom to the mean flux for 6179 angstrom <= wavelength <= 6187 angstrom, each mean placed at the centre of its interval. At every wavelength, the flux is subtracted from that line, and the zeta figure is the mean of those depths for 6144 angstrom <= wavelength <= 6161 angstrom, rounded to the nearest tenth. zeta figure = 0.0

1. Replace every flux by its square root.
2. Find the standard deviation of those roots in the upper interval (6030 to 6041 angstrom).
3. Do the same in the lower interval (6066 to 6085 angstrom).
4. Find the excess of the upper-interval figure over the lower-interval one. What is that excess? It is -0.05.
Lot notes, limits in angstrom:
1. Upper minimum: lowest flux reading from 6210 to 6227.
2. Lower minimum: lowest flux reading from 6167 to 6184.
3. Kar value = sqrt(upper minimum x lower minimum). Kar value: 14.1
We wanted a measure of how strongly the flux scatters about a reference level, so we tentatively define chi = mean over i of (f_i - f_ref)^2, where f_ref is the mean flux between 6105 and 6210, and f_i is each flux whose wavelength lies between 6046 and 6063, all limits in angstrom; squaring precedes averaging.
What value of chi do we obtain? 2.9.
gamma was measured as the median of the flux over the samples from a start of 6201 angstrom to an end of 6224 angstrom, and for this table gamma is 15.0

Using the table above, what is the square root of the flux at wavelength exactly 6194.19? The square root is 4.02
